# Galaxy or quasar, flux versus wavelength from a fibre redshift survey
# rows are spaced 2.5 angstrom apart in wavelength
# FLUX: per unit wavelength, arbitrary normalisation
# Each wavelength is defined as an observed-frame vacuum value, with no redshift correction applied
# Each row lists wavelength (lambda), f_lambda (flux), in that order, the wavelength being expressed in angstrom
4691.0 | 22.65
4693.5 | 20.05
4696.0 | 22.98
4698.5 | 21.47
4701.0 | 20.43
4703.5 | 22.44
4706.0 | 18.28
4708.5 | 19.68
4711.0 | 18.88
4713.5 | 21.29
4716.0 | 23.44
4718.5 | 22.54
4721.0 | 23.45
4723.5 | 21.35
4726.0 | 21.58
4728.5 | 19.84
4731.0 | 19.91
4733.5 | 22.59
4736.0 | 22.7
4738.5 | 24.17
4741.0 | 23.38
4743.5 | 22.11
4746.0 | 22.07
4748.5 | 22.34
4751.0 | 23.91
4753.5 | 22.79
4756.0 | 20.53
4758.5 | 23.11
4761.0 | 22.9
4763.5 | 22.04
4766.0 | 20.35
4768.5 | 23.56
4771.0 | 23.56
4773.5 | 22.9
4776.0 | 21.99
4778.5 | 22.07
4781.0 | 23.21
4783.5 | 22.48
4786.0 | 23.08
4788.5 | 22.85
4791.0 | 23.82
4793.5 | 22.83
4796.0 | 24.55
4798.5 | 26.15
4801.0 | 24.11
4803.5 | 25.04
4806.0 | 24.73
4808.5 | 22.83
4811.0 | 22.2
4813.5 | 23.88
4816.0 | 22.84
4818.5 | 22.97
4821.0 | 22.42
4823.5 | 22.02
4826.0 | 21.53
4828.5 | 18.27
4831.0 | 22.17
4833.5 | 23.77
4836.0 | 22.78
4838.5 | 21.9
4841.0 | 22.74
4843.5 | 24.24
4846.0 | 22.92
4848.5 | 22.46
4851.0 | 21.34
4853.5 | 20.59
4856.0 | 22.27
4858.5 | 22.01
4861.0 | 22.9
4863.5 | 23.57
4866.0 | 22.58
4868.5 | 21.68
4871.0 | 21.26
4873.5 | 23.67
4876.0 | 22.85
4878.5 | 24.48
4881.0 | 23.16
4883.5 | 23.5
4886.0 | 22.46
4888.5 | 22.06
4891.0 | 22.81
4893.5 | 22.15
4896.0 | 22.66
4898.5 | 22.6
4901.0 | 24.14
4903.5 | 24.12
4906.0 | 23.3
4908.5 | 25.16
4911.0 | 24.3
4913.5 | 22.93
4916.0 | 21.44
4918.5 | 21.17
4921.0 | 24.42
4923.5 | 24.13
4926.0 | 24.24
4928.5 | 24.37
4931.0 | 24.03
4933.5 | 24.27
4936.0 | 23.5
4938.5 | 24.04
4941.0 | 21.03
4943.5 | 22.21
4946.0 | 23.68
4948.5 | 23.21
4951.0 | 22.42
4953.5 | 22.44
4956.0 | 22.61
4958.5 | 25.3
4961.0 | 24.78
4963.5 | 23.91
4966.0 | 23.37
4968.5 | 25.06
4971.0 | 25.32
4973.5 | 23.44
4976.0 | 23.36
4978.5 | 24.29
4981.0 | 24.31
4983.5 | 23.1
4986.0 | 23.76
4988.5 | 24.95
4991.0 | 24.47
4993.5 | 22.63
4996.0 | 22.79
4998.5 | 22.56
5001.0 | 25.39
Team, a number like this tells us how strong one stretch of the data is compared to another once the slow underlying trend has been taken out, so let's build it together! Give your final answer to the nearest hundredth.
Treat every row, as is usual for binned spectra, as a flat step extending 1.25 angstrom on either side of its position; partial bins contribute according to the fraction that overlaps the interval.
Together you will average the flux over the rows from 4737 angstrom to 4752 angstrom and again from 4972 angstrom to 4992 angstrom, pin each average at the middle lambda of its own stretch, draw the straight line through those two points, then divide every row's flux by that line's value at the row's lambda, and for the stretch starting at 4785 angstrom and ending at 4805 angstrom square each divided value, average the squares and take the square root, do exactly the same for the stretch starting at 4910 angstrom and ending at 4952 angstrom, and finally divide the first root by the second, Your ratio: 1.06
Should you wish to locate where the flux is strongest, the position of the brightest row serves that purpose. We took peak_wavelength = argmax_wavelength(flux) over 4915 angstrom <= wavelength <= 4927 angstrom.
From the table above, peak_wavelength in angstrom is 4921.0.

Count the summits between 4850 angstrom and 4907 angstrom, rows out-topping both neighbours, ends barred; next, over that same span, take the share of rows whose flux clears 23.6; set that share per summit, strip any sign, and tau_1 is 0.022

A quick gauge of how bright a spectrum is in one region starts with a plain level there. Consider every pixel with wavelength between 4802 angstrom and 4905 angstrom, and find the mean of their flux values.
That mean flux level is 22.7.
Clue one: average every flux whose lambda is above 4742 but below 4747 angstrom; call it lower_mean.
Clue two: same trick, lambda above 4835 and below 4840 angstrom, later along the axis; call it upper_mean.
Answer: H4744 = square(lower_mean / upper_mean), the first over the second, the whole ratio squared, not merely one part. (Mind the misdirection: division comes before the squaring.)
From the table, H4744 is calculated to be 0.98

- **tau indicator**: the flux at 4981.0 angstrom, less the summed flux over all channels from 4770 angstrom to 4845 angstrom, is -666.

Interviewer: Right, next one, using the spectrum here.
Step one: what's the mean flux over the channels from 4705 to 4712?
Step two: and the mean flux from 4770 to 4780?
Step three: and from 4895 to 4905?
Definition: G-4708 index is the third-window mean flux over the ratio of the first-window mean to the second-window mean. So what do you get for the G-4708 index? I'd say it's 28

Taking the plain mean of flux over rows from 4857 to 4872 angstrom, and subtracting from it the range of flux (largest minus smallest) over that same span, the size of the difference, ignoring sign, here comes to 20.0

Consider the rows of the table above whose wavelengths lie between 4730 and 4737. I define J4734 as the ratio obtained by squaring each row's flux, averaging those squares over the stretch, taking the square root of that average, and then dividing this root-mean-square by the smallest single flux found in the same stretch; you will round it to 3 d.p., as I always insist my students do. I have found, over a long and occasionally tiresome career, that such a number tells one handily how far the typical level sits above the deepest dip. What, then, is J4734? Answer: 1.094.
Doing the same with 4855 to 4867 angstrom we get 1.030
